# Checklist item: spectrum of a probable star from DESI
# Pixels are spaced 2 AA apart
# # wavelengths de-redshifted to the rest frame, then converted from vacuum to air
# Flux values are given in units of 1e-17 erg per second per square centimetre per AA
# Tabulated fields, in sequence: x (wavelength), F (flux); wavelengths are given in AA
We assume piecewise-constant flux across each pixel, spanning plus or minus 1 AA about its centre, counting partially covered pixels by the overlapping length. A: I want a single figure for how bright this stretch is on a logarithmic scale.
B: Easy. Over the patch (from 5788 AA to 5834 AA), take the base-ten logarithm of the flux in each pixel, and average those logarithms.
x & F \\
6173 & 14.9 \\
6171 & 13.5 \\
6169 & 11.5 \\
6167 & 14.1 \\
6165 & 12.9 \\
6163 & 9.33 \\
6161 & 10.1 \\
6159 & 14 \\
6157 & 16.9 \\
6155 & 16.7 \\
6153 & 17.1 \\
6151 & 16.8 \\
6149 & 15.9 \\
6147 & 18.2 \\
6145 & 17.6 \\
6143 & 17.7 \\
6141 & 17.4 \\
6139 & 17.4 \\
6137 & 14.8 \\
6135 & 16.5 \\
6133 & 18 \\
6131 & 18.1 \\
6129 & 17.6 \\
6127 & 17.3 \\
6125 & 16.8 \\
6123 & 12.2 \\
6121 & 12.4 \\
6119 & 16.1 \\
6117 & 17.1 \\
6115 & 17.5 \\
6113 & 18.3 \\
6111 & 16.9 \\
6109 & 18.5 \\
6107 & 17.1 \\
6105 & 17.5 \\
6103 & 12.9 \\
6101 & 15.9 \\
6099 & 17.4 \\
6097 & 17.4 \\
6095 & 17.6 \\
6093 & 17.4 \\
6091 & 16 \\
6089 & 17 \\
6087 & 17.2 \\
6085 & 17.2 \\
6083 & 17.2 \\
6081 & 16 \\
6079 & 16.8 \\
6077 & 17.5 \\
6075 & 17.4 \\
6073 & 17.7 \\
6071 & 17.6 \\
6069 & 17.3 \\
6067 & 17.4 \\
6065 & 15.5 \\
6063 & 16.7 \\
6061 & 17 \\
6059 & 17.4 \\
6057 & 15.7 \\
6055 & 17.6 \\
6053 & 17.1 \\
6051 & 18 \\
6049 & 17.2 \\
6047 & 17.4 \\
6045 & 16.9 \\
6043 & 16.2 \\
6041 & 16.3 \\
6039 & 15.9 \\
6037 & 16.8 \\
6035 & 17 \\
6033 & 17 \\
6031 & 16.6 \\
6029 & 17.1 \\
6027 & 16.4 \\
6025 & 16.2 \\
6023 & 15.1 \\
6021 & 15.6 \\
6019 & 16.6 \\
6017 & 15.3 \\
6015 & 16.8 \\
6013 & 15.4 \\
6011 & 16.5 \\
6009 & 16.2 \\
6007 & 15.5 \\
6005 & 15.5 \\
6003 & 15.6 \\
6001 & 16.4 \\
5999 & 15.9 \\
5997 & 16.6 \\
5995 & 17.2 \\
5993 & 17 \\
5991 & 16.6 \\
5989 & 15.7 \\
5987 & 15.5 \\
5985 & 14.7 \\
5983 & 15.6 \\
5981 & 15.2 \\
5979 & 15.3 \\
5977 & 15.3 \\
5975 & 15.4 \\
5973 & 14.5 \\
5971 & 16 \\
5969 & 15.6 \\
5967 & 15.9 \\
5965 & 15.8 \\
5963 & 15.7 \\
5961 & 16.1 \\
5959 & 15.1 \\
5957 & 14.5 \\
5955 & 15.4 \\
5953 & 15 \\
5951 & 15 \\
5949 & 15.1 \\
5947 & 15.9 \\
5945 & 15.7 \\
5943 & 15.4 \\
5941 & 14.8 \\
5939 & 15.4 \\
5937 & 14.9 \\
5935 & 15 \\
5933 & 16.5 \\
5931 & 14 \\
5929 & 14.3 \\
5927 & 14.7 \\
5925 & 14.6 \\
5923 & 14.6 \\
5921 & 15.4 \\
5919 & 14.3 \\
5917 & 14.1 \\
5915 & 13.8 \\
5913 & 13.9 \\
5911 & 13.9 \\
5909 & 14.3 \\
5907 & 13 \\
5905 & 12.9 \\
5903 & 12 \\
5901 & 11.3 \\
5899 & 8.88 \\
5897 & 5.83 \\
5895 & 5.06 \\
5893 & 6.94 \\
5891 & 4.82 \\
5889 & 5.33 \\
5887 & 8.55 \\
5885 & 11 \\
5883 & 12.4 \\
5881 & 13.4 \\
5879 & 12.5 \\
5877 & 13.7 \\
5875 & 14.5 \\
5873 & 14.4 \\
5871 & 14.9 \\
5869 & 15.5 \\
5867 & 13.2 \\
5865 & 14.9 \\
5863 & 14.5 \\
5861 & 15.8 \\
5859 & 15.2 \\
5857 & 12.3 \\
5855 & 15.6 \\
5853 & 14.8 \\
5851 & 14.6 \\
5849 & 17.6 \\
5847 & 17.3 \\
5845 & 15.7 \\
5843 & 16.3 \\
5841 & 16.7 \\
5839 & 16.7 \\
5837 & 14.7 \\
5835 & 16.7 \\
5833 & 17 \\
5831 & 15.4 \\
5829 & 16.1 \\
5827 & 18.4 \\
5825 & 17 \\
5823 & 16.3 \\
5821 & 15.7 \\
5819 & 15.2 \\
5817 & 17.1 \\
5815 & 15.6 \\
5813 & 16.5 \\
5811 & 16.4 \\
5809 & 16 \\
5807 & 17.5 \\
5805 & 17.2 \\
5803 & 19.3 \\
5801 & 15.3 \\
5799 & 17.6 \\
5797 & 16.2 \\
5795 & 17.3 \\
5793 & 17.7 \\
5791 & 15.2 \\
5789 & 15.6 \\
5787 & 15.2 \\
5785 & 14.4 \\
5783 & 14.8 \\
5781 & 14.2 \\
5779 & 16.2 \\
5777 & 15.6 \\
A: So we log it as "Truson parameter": 1.22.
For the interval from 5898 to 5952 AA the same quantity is 1.15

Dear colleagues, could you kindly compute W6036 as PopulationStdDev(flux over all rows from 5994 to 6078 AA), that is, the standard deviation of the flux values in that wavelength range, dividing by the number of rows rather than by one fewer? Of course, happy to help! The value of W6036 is 0.76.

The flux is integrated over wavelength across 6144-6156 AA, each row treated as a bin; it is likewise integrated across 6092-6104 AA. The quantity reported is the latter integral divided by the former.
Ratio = 0.96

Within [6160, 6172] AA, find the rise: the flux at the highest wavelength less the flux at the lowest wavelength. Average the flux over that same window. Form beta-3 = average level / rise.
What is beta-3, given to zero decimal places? 4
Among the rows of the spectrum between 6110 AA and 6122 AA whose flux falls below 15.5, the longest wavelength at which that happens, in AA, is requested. 6121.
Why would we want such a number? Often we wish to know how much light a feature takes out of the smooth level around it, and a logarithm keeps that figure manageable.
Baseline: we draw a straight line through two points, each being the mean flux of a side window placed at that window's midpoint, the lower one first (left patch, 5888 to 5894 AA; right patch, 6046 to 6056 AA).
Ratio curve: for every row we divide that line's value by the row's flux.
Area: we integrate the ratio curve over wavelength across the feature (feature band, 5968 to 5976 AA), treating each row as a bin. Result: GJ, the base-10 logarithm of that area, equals 0.78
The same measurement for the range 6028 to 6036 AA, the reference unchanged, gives 0.88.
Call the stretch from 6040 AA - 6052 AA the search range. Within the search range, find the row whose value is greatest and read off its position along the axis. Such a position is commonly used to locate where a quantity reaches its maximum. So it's 6051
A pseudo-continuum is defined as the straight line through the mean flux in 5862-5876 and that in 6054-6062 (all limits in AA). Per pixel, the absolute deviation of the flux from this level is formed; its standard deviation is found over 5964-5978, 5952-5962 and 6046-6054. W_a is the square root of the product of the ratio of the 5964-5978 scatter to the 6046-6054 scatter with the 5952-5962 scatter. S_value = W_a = 0.6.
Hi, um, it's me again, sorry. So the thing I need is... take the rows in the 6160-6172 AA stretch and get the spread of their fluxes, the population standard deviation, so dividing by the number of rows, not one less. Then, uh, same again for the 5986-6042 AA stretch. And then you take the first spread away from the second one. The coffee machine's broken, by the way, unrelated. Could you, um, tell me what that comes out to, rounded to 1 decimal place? -1.1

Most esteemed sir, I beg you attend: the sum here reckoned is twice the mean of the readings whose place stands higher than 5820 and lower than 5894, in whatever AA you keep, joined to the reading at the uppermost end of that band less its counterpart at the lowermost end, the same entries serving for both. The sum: 19.7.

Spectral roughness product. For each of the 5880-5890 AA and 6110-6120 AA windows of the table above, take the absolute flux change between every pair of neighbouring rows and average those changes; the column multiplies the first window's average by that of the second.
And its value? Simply 1.8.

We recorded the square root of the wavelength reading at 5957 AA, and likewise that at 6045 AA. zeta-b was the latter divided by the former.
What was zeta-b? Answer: 1.08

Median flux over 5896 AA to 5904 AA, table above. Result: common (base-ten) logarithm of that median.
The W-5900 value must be 1.00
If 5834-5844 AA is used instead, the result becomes 1.22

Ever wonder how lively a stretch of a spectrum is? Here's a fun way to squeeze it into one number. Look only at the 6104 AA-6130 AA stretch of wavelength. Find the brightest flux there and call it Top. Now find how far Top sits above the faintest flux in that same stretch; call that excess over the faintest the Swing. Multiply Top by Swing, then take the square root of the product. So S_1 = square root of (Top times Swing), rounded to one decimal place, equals 10.8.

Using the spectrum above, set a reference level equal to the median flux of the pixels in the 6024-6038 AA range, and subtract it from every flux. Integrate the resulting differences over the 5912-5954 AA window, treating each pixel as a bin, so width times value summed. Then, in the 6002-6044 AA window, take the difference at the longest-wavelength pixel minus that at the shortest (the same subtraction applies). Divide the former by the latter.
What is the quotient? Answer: -135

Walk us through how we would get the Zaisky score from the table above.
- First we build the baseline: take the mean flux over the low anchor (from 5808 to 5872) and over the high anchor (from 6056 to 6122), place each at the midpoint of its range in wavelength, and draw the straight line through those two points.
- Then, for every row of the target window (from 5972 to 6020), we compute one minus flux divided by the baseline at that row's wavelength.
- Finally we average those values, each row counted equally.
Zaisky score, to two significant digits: 0.036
